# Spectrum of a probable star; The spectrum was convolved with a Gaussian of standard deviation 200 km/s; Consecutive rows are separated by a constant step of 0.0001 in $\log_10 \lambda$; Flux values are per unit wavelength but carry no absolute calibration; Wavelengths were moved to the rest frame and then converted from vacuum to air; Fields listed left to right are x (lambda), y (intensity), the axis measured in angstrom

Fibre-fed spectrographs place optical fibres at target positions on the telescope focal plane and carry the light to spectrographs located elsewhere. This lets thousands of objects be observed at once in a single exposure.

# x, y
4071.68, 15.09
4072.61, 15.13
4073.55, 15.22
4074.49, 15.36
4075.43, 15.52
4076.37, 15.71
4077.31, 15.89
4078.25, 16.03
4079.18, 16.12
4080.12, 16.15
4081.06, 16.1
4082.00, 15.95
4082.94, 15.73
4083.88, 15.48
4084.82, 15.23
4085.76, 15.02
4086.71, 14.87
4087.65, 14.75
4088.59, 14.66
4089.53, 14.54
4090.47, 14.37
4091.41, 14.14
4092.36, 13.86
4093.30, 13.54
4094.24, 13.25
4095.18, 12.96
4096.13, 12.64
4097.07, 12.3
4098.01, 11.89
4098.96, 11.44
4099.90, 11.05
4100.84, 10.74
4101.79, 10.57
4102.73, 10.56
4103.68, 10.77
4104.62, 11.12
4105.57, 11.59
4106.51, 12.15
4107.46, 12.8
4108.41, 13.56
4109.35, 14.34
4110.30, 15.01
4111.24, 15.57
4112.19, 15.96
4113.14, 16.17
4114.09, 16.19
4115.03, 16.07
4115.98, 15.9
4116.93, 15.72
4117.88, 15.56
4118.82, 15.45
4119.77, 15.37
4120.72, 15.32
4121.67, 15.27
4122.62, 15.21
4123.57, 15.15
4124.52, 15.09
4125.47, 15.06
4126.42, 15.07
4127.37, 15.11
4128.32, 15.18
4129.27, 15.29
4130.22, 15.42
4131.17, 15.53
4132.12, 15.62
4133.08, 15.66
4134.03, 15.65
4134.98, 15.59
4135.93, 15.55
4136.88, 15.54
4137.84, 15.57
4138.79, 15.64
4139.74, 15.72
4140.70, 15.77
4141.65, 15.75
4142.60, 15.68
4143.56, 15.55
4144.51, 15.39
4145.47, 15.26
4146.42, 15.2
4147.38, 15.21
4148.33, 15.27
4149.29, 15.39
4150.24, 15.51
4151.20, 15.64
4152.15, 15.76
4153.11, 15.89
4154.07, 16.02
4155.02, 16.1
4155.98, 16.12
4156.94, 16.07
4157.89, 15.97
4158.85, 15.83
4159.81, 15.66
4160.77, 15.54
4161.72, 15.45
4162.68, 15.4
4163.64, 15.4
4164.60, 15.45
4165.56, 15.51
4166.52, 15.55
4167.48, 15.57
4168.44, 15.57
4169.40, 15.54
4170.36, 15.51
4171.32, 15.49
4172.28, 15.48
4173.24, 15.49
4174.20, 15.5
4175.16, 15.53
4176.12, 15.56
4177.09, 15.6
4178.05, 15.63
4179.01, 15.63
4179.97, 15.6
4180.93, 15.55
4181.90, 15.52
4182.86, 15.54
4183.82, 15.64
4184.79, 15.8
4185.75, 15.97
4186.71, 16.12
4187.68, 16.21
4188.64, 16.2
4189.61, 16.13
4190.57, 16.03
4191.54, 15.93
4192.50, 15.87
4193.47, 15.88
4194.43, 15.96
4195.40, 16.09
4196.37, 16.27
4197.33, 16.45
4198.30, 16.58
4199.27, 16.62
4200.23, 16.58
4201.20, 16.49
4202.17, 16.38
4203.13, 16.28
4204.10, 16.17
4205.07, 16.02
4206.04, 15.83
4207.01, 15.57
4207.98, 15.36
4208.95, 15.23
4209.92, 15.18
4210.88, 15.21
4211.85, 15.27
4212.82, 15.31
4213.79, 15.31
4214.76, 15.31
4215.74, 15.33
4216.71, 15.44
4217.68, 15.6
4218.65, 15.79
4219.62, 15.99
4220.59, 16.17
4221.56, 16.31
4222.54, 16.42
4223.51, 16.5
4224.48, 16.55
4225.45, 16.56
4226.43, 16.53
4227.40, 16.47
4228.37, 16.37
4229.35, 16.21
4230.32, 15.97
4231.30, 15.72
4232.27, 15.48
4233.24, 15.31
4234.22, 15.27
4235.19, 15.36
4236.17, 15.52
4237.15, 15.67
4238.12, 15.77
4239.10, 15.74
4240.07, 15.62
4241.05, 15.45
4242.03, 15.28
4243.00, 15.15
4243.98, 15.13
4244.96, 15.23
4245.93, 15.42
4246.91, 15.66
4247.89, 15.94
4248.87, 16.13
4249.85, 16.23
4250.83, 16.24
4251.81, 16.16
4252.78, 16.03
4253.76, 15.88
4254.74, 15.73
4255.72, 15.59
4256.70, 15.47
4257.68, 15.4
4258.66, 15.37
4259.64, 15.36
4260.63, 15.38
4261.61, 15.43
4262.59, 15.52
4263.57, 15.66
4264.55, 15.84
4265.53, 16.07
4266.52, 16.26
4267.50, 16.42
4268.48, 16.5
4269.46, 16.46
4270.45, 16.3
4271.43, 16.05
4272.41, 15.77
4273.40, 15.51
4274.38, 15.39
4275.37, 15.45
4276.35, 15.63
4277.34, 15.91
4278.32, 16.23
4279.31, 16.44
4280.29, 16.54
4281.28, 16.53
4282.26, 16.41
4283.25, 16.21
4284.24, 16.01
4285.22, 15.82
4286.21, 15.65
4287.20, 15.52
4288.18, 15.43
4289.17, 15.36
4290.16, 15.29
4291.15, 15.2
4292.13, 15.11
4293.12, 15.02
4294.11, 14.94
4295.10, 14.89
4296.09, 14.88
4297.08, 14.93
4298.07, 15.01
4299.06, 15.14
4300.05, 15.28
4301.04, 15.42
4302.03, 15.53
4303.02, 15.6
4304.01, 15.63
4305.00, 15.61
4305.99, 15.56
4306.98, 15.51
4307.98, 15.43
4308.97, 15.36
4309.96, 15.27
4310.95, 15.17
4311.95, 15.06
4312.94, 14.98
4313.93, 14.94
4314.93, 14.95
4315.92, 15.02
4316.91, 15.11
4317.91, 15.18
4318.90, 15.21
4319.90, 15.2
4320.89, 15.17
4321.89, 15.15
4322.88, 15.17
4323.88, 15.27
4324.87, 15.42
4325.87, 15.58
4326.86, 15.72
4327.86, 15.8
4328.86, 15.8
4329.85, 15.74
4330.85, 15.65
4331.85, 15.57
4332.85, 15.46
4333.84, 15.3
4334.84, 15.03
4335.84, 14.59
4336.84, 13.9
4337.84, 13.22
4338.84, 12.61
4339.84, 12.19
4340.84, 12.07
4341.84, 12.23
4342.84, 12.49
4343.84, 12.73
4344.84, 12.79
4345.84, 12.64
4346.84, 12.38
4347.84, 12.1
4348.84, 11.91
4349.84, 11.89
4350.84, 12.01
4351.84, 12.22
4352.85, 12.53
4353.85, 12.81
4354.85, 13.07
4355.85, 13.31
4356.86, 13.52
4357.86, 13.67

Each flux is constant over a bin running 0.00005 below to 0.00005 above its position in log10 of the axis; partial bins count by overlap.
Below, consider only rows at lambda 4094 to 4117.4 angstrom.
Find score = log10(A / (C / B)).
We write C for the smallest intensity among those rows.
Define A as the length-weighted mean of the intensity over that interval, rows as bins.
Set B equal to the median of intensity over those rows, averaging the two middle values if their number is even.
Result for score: 1.20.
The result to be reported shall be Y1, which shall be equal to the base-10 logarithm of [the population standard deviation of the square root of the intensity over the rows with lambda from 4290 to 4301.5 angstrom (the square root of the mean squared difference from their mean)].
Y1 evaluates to -1.66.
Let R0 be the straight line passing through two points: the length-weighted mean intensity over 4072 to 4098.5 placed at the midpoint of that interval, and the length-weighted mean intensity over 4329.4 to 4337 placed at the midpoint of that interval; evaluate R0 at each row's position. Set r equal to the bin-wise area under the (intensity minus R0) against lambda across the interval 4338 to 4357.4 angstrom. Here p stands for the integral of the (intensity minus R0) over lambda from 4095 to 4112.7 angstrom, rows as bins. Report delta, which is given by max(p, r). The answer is -40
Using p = -40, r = -53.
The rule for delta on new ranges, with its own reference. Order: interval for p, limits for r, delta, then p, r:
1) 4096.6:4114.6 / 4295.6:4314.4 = 3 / -35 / 3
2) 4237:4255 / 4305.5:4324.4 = 12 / 12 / 1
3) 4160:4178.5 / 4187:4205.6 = 24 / 12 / 24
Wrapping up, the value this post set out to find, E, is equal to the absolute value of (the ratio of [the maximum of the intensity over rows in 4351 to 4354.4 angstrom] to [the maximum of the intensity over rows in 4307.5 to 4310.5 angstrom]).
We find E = 0.83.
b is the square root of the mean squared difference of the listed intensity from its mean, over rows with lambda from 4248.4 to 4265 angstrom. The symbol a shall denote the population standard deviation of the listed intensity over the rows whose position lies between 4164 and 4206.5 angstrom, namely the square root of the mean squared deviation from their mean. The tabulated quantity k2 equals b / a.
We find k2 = 0.9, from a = 0.36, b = 0.32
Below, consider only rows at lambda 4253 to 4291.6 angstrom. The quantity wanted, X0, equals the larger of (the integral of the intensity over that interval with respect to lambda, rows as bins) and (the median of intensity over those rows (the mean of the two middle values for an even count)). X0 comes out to 611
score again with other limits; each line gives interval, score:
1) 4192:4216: 1.22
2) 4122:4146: 1.20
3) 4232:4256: 1.21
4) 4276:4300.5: 1.21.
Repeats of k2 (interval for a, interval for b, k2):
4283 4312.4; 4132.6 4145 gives 0.3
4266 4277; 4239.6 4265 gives 0.8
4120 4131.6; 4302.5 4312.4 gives 1.3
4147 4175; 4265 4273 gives 1.0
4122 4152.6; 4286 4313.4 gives 1.1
